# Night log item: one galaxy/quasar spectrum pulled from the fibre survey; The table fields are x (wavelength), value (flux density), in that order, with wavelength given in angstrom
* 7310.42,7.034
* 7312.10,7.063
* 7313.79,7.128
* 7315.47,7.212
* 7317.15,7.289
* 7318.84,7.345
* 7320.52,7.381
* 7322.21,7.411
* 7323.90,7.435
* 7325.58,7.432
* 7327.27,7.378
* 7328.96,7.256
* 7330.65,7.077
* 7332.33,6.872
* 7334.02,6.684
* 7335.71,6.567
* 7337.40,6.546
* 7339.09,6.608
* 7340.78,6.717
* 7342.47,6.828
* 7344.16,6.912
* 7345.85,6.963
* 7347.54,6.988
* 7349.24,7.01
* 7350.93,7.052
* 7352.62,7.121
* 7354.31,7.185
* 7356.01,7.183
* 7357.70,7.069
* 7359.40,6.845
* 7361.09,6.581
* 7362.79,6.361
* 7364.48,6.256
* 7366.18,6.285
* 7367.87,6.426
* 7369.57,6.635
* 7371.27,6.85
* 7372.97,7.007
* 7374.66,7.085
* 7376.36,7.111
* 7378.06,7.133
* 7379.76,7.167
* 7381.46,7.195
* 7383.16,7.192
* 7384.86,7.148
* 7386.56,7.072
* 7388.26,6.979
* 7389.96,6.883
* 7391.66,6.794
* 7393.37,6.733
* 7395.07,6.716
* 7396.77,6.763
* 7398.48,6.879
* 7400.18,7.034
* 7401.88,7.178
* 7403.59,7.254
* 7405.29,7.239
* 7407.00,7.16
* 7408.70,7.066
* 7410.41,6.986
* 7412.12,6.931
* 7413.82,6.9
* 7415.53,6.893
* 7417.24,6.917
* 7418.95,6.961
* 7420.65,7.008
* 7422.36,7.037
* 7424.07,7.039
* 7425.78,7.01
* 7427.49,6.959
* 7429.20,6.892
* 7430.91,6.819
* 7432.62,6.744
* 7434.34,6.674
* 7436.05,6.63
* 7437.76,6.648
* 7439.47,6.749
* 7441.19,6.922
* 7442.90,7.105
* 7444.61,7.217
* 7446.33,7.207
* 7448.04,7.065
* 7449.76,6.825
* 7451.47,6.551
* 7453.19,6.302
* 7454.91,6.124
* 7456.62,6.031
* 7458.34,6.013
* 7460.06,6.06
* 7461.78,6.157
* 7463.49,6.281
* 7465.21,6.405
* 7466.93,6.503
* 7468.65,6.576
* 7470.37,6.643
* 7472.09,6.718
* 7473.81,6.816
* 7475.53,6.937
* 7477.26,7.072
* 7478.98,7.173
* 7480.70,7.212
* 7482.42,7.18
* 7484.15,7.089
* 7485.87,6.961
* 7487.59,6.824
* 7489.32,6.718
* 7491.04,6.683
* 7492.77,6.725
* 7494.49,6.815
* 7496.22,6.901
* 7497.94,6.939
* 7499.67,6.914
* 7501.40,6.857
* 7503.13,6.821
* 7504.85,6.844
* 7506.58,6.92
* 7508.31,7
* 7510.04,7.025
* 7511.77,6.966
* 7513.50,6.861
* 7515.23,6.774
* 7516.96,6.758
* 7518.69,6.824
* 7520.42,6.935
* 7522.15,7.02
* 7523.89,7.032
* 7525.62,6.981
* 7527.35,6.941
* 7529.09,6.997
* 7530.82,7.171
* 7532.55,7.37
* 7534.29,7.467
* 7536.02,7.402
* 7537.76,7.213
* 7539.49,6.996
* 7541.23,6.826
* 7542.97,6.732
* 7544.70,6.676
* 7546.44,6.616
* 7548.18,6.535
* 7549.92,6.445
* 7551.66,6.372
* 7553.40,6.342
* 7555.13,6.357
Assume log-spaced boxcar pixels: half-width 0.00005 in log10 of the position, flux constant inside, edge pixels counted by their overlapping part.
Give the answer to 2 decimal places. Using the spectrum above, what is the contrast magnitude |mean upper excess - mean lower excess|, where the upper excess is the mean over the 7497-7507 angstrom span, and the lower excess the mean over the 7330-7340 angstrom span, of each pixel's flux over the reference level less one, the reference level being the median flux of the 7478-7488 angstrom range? 0.02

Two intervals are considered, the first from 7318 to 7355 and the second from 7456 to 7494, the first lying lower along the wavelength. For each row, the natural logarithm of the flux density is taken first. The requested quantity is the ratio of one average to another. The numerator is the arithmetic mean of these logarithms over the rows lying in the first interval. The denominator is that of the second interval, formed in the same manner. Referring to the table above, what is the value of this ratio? 1.03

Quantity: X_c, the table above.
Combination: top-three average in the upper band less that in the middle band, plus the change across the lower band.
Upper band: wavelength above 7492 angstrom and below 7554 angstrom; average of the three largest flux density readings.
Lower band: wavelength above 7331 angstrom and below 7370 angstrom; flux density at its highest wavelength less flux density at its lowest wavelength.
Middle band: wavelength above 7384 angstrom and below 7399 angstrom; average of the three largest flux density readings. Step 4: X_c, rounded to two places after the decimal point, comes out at 0.11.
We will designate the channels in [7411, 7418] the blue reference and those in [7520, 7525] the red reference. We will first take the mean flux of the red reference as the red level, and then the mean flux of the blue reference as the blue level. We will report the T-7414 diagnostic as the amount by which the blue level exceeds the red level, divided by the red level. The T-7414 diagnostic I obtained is -0.012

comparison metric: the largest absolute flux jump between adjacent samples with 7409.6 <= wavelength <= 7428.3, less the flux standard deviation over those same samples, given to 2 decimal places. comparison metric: 0.00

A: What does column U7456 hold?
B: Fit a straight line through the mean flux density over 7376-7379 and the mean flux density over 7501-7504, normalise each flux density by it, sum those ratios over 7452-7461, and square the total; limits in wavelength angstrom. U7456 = 19.3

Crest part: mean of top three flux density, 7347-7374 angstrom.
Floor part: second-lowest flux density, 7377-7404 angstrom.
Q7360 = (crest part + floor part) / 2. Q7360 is 6.948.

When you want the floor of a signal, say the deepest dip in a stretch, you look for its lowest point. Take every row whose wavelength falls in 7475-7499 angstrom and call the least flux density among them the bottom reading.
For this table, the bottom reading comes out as 6.683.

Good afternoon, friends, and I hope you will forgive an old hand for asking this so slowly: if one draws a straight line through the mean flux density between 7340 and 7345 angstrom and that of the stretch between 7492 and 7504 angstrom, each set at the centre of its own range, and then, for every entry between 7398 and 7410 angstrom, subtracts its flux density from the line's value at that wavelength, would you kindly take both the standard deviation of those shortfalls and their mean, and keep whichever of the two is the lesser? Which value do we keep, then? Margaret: -0.28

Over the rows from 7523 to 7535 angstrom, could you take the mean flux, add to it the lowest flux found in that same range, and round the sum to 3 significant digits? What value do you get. 14.1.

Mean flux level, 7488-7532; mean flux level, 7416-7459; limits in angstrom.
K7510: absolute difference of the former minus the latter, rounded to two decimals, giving 0.12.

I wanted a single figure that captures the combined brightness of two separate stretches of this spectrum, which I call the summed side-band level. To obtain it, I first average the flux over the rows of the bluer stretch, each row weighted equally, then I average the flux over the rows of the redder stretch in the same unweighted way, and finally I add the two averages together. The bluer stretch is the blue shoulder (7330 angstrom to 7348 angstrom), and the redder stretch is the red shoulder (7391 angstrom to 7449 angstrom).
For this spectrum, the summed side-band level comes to 13.7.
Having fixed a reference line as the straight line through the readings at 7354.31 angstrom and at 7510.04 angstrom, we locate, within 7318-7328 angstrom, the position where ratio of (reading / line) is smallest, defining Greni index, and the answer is 7318.84 angstrom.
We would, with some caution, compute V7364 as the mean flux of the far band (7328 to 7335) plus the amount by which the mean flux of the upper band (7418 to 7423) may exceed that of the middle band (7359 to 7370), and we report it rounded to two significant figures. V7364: 7.5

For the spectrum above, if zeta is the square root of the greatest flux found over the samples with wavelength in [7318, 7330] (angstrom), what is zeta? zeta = 2.73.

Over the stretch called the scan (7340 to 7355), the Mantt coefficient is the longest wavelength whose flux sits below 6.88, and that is 7342.47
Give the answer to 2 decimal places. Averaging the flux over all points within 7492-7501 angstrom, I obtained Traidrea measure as 6.86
